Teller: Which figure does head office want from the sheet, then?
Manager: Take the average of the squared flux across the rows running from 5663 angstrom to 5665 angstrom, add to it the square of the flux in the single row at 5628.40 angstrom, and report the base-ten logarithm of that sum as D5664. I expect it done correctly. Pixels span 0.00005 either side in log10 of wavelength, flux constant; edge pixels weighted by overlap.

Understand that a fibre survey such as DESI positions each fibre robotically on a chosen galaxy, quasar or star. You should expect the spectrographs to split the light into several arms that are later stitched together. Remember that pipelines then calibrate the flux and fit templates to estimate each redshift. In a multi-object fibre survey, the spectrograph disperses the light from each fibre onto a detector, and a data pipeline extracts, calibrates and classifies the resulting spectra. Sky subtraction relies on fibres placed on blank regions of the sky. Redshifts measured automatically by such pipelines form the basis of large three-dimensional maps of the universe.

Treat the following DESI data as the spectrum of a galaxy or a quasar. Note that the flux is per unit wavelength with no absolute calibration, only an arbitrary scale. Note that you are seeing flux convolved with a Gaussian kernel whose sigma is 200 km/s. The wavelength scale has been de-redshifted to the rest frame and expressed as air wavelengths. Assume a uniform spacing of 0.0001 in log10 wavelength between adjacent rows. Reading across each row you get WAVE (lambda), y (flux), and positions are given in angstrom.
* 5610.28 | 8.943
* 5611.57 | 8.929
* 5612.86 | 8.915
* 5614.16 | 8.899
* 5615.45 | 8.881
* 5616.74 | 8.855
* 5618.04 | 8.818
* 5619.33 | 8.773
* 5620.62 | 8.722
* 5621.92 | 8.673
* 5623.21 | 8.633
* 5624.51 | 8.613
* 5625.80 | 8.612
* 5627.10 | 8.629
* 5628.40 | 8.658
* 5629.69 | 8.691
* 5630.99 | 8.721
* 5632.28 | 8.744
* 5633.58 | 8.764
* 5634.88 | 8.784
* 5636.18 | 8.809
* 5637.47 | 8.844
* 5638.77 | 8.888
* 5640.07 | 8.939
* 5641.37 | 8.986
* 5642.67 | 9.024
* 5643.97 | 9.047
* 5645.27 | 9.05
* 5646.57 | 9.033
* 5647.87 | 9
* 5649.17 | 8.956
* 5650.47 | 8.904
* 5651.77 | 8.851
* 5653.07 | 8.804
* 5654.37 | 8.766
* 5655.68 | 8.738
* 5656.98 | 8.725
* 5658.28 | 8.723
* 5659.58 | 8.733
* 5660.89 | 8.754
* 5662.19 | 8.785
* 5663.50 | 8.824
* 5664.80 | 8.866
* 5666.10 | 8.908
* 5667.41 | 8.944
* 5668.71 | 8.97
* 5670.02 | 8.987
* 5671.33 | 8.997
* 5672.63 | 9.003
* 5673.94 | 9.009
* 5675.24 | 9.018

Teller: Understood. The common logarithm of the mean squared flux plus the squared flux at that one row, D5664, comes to 2.19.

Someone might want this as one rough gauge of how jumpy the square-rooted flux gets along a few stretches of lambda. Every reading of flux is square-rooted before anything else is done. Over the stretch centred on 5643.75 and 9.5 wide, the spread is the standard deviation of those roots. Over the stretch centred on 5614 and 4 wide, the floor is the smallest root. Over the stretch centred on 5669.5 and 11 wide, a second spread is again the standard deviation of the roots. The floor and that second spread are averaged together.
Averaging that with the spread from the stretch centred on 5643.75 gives 0.750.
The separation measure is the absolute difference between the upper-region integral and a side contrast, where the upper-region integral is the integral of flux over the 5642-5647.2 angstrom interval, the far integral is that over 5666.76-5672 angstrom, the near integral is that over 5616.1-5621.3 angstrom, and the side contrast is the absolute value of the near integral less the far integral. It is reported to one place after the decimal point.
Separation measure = 45.6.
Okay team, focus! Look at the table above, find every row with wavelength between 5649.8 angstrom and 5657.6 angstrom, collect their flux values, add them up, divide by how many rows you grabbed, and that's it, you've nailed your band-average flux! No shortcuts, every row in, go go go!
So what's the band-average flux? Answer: 8.80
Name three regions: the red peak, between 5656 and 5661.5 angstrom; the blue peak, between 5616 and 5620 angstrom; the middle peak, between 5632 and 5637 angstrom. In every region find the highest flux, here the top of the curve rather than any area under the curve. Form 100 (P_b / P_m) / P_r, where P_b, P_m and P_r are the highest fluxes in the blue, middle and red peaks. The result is 11.5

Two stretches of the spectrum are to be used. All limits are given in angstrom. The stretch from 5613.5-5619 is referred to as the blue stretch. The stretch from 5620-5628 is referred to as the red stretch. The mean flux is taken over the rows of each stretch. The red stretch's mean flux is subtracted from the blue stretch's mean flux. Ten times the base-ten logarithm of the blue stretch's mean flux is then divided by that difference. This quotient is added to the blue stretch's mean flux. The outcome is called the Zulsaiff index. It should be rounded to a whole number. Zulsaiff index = 53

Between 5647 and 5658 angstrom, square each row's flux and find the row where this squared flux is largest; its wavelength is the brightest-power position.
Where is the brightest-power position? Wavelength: 5647.87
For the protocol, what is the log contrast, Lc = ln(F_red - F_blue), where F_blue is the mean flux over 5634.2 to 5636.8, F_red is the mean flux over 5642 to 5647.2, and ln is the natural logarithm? -1.4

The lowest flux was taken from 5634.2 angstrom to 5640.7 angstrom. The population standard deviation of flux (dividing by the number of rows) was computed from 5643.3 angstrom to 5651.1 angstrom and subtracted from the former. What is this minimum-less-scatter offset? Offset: 8.73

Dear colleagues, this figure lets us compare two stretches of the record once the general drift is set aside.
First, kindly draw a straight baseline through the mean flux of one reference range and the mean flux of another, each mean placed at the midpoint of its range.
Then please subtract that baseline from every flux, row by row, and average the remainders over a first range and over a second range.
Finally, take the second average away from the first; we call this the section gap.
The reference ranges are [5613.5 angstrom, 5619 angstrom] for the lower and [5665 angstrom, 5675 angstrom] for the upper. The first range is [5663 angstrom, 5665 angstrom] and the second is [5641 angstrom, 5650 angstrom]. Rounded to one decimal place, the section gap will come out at -0.2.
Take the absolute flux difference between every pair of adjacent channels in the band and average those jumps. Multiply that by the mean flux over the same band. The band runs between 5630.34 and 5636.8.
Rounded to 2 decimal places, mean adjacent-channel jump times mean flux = 0.19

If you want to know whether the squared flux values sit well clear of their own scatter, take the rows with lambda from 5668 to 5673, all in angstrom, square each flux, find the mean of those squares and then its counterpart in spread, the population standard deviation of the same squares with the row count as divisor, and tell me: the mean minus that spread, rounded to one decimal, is 80.6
